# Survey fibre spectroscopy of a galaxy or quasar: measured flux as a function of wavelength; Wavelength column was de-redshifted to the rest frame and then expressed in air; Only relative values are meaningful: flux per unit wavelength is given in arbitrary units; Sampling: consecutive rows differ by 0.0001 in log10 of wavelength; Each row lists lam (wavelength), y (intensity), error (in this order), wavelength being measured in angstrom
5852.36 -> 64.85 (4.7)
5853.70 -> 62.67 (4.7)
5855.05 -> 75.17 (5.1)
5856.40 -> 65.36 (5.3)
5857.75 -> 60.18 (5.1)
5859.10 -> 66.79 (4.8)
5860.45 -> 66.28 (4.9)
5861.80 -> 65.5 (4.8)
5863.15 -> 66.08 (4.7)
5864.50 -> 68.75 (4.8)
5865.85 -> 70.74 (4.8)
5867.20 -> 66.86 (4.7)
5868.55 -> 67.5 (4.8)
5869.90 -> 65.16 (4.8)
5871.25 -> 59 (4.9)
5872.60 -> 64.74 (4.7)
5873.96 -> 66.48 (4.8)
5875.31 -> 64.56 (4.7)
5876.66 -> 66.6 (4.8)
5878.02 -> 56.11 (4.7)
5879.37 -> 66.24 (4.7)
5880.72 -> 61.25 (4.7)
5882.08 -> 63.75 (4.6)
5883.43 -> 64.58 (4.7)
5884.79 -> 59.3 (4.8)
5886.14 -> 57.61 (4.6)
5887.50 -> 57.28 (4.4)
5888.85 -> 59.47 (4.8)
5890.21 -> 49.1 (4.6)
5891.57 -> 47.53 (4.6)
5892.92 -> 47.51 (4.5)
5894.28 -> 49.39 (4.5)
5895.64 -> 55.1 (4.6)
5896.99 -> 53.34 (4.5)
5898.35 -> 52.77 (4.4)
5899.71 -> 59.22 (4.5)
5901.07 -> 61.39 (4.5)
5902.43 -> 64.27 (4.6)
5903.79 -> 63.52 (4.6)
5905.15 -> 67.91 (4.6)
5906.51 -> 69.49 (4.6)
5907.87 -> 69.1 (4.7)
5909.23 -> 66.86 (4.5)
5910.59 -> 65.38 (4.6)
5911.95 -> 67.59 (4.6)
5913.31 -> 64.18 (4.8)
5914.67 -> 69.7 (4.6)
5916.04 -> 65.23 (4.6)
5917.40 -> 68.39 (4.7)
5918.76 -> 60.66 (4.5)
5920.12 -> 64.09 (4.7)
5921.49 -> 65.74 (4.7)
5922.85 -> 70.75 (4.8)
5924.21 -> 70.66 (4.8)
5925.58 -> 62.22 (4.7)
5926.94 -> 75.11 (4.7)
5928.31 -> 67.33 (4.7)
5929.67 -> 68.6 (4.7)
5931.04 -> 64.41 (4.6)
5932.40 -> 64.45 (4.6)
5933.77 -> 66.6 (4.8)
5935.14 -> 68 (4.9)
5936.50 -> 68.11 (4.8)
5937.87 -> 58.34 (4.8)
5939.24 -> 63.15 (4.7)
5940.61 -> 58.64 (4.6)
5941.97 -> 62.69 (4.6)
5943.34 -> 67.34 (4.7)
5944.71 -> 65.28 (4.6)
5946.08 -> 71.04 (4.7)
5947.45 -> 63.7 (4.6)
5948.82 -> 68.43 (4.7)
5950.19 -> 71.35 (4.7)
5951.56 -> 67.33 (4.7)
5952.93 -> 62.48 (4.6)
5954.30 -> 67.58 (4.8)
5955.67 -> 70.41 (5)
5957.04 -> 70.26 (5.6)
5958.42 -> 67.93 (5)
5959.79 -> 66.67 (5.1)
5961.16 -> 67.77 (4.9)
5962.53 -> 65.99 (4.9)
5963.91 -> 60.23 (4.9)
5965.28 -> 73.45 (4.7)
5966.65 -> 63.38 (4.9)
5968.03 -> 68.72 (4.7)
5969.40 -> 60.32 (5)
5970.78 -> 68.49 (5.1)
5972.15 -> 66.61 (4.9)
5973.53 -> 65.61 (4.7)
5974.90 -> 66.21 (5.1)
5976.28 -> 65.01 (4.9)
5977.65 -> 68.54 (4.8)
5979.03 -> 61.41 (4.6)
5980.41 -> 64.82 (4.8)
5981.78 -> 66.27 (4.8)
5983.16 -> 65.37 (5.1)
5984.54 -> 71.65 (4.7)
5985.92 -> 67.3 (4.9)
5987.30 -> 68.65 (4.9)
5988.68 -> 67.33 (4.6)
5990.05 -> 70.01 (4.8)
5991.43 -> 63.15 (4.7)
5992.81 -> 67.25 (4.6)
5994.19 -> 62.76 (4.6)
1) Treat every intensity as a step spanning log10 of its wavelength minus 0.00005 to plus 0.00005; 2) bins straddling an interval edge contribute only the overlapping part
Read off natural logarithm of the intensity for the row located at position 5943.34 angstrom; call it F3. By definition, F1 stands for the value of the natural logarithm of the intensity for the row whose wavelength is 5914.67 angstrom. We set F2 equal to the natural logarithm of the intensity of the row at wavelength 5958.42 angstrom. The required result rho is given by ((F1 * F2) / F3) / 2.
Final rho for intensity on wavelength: 2.13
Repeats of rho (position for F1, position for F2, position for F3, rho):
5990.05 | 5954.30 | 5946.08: 2.10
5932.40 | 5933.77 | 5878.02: 2.17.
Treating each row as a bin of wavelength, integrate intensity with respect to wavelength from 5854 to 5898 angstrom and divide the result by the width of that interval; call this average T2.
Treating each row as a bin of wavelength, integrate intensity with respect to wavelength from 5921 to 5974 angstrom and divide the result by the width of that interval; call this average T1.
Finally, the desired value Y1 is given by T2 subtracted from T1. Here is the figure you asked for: 5.0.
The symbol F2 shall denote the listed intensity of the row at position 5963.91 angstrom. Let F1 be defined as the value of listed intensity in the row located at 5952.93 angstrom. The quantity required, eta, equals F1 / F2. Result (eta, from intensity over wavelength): 1.04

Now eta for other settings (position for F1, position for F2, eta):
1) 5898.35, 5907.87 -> 0.76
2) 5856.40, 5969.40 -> 1.08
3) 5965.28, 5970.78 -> 1.07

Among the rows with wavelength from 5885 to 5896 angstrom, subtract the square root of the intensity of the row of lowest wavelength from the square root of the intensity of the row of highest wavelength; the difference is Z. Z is -0.17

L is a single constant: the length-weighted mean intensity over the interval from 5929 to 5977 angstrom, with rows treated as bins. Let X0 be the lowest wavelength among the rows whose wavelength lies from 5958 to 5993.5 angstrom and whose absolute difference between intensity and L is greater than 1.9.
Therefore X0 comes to 5963.91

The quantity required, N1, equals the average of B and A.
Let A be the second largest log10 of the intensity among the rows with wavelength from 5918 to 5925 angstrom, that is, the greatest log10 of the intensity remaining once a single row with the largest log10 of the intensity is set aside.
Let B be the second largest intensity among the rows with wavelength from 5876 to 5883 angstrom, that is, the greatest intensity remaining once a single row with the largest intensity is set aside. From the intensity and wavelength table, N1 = 34.0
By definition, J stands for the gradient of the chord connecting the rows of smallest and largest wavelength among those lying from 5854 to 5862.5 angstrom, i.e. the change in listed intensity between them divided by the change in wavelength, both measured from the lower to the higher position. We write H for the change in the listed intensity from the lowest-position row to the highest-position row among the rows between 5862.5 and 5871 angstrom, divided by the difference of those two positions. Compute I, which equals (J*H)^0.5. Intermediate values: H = -0.1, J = -1.43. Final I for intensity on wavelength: 0.4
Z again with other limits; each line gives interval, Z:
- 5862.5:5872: -0.45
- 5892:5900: 0.80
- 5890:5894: -0.11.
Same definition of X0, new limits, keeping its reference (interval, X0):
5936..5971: 5936.50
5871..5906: 5871.25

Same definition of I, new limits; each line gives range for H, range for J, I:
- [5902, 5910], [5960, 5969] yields 0.2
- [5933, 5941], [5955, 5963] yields 0.9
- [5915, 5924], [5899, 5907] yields 1.1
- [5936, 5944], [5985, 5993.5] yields 0.0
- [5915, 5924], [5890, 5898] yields 0.7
